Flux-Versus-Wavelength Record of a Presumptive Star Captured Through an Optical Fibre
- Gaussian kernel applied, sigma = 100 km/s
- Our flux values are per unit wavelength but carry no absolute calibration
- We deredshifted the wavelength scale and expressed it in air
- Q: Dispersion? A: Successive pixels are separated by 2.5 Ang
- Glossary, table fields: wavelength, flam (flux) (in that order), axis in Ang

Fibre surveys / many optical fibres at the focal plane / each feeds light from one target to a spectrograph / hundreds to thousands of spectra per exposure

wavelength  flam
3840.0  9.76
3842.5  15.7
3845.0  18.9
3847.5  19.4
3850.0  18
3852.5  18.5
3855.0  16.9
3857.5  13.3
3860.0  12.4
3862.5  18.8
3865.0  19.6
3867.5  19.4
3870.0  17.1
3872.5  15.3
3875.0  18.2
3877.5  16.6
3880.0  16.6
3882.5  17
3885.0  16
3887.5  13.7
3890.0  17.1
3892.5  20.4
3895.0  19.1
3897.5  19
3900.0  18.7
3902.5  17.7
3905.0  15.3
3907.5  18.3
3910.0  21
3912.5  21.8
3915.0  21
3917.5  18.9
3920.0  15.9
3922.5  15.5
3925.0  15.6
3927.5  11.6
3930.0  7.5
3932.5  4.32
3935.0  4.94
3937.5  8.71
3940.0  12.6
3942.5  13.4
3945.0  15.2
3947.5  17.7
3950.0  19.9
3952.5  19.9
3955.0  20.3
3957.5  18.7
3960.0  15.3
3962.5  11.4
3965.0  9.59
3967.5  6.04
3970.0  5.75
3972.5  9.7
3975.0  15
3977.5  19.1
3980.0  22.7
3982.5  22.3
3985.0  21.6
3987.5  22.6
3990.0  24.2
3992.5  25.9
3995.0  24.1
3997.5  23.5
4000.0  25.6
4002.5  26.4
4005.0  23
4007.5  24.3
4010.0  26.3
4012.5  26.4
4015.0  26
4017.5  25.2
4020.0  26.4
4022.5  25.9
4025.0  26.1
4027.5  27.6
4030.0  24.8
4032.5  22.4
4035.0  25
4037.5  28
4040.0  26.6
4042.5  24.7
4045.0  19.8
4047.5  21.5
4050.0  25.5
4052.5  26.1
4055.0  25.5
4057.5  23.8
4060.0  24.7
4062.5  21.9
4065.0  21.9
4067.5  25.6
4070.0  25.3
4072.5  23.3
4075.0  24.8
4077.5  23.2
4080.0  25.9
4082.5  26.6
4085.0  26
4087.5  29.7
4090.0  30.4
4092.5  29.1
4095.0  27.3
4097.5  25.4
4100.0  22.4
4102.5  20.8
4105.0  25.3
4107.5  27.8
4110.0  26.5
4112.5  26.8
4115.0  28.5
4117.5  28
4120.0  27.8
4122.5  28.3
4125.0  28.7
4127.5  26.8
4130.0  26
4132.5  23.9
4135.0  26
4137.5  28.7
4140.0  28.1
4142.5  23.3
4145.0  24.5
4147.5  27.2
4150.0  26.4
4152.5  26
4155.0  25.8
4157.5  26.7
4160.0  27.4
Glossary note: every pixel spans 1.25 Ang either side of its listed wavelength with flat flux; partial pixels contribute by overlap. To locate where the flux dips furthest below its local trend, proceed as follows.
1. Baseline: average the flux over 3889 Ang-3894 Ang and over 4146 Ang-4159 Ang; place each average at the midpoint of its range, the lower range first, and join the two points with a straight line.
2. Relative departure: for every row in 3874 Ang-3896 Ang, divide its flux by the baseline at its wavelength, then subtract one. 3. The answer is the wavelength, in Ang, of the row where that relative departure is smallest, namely 3887.5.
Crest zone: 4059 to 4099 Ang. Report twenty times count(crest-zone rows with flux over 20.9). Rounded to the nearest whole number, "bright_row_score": 320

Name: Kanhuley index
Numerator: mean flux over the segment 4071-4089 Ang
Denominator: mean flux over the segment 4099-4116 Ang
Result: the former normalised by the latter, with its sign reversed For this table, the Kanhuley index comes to -1.01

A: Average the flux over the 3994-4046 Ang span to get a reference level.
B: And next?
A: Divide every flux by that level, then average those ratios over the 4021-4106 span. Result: 1.00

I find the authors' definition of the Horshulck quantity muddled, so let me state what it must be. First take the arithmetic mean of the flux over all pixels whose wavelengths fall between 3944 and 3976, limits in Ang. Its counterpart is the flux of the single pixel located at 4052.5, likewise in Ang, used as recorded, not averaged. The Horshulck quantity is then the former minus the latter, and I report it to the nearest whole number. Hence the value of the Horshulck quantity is -12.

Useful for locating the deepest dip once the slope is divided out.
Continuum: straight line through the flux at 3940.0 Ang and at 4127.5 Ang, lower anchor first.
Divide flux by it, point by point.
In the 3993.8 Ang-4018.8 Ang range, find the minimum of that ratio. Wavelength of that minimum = 4005.0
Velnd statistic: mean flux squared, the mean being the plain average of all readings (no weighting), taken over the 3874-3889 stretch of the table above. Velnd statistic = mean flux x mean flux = 267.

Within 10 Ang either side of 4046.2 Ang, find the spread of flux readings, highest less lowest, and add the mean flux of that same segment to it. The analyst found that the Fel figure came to 33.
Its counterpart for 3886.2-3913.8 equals 26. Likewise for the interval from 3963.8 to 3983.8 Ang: 31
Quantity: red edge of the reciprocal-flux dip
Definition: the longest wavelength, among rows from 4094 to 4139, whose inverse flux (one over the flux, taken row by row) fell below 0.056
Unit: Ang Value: 4137.5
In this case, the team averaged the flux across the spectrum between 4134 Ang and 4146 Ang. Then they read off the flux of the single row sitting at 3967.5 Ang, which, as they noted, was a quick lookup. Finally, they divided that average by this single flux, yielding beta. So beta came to 4.3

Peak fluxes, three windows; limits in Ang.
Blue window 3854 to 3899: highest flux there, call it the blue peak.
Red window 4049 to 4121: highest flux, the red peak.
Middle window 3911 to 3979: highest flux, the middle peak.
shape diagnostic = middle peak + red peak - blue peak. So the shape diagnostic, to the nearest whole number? 32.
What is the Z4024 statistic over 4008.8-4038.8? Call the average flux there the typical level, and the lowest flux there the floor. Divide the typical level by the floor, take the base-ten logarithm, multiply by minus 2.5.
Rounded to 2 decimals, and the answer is -0.16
